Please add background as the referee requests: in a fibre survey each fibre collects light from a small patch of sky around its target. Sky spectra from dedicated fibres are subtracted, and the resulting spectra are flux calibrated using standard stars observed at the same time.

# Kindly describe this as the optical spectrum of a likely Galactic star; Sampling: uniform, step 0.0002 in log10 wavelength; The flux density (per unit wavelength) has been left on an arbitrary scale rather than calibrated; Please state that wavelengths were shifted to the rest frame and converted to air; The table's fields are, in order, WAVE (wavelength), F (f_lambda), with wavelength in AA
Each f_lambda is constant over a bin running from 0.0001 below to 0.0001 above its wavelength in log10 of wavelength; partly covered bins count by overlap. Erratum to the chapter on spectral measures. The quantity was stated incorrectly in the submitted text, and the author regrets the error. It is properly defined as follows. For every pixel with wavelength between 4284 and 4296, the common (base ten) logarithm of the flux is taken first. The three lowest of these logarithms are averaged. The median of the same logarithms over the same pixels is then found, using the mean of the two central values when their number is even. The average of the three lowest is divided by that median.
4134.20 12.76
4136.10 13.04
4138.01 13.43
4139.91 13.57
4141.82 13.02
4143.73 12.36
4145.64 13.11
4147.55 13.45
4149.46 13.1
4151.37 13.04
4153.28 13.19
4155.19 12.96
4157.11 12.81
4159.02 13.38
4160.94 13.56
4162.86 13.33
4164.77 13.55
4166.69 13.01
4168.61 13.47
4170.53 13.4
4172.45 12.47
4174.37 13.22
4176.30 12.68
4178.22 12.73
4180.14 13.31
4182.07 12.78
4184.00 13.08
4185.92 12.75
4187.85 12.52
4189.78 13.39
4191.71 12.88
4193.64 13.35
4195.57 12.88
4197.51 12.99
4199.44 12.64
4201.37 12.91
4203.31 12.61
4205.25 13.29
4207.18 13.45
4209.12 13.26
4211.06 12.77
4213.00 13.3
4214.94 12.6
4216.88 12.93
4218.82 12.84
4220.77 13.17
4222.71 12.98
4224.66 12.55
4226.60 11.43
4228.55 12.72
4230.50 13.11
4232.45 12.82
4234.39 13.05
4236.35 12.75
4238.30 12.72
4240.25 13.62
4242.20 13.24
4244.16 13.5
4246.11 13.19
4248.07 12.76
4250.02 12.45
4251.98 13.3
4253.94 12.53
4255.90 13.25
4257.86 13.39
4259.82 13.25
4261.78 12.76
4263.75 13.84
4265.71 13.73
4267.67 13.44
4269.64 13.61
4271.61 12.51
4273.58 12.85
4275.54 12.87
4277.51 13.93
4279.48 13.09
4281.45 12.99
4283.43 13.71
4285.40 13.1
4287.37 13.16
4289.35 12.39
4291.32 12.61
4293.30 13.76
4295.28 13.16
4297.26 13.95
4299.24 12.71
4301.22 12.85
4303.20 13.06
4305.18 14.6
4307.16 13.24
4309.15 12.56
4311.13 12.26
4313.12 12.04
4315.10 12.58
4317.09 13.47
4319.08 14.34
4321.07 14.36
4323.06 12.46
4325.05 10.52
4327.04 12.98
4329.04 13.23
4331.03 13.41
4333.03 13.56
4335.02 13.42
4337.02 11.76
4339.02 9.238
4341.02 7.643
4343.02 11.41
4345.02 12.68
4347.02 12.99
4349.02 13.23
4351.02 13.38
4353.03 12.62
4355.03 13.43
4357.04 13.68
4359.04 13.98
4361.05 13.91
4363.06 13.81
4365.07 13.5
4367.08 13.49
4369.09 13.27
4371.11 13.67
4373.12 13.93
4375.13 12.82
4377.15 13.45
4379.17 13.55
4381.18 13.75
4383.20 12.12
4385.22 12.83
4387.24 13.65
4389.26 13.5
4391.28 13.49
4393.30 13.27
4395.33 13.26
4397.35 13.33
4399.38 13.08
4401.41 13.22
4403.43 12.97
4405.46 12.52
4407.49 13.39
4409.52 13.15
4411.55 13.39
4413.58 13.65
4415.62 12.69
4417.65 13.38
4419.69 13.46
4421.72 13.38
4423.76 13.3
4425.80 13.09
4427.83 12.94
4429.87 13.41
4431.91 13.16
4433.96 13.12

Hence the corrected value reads 0.987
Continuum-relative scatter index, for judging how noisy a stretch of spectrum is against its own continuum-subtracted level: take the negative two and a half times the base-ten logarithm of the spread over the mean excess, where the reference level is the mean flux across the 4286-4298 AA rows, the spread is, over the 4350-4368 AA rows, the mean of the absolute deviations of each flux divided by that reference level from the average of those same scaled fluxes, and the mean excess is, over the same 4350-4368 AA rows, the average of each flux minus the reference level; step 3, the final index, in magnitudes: 3.1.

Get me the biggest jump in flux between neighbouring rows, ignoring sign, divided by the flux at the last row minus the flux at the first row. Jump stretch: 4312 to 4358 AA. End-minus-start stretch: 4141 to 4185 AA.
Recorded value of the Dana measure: 63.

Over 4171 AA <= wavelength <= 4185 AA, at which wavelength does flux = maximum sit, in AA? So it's 4180.14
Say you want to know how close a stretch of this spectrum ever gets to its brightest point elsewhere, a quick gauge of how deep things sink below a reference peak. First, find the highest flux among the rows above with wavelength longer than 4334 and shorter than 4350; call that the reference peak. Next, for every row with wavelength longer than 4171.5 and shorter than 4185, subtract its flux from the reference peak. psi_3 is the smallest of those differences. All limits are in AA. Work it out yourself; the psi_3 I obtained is 0.11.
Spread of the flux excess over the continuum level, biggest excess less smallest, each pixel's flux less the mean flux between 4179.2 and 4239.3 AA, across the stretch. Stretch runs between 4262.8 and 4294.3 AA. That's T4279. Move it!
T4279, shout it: 1.5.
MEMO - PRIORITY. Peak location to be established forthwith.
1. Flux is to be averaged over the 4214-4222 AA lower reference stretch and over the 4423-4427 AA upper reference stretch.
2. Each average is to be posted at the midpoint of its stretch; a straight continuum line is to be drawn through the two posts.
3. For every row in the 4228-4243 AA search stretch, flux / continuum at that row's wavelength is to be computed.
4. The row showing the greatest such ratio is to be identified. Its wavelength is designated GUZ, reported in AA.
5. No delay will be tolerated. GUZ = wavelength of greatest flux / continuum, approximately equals 4240.25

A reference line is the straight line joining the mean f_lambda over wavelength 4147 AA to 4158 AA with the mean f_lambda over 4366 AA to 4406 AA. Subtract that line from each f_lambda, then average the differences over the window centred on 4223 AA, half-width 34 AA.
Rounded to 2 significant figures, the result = -0.19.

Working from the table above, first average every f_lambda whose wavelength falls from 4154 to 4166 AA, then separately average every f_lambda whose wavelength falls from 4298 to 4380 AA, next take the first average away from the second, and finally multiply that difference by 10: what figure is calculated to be -4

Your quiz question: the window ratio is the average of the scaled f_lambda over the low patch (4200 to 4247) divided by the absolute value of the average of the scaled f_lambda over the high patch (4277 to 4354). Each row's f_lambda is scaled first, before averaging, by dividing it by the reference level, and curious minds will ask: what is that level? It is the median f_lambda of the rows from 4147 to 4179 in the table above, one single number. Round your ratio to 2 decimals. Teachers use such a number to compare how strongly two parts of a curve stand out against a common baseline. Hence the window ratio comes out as 1.01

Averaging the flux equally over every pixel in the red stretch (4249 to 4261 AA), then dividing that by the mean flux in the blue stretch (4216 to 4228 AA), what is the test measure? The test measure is 1.03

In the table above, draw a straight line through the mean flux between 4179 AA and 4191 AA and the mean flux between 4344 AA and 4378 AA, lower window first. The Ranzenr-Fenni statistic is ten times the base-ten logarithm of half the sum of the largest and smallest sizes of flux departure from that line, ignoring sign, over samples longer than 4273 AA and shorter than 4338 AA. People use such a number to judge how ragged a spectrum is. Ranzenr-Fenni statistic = 1.5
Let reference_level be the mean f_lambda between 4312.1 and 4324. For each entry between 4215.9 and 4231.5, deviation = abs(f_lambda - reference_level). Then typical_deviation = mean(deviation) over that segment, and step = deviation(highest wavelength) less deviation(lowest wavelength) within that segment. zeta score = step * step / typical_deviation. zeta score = 0.07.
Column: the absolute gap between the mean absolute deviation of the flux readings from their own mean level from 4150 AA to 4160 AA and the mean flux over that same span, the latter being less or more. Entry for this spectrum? 12.9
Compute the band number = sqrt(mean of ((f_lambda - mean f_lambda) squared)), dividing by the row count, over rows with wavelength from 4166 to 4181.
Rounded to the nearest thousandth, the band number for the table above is 0.348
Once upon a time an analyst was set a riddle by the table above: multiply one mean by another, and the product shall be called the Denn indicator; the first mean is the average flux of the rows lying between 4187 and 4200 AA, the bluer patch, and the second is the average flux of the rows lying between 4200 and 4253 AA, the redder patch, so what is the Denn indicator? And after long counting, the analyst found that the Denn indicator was 168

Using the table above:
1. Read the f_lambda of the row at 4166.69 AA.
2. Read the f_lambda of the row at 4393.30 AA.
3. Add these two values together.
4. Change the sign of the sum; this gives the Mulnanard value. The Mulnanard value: -26.3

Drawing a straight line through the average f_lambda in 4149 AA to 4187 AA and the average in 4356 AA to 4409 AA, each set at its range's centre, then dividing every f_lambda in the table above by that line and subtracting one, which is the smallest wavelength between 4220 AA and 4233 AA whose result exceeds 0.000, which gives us 4220.77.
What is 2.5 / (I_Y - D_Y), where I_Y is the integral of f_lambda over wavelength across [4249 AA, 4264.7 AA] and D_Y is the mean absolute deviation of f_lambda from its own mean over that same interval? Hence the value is 0.0122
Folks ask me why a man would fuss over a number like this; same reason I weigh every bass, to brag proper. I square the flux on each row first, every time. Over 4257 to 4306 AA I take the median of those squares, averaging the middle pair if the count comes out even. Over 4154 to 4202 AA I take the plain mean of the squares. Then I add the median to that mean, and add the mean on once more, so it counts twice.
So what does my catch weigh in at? 514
